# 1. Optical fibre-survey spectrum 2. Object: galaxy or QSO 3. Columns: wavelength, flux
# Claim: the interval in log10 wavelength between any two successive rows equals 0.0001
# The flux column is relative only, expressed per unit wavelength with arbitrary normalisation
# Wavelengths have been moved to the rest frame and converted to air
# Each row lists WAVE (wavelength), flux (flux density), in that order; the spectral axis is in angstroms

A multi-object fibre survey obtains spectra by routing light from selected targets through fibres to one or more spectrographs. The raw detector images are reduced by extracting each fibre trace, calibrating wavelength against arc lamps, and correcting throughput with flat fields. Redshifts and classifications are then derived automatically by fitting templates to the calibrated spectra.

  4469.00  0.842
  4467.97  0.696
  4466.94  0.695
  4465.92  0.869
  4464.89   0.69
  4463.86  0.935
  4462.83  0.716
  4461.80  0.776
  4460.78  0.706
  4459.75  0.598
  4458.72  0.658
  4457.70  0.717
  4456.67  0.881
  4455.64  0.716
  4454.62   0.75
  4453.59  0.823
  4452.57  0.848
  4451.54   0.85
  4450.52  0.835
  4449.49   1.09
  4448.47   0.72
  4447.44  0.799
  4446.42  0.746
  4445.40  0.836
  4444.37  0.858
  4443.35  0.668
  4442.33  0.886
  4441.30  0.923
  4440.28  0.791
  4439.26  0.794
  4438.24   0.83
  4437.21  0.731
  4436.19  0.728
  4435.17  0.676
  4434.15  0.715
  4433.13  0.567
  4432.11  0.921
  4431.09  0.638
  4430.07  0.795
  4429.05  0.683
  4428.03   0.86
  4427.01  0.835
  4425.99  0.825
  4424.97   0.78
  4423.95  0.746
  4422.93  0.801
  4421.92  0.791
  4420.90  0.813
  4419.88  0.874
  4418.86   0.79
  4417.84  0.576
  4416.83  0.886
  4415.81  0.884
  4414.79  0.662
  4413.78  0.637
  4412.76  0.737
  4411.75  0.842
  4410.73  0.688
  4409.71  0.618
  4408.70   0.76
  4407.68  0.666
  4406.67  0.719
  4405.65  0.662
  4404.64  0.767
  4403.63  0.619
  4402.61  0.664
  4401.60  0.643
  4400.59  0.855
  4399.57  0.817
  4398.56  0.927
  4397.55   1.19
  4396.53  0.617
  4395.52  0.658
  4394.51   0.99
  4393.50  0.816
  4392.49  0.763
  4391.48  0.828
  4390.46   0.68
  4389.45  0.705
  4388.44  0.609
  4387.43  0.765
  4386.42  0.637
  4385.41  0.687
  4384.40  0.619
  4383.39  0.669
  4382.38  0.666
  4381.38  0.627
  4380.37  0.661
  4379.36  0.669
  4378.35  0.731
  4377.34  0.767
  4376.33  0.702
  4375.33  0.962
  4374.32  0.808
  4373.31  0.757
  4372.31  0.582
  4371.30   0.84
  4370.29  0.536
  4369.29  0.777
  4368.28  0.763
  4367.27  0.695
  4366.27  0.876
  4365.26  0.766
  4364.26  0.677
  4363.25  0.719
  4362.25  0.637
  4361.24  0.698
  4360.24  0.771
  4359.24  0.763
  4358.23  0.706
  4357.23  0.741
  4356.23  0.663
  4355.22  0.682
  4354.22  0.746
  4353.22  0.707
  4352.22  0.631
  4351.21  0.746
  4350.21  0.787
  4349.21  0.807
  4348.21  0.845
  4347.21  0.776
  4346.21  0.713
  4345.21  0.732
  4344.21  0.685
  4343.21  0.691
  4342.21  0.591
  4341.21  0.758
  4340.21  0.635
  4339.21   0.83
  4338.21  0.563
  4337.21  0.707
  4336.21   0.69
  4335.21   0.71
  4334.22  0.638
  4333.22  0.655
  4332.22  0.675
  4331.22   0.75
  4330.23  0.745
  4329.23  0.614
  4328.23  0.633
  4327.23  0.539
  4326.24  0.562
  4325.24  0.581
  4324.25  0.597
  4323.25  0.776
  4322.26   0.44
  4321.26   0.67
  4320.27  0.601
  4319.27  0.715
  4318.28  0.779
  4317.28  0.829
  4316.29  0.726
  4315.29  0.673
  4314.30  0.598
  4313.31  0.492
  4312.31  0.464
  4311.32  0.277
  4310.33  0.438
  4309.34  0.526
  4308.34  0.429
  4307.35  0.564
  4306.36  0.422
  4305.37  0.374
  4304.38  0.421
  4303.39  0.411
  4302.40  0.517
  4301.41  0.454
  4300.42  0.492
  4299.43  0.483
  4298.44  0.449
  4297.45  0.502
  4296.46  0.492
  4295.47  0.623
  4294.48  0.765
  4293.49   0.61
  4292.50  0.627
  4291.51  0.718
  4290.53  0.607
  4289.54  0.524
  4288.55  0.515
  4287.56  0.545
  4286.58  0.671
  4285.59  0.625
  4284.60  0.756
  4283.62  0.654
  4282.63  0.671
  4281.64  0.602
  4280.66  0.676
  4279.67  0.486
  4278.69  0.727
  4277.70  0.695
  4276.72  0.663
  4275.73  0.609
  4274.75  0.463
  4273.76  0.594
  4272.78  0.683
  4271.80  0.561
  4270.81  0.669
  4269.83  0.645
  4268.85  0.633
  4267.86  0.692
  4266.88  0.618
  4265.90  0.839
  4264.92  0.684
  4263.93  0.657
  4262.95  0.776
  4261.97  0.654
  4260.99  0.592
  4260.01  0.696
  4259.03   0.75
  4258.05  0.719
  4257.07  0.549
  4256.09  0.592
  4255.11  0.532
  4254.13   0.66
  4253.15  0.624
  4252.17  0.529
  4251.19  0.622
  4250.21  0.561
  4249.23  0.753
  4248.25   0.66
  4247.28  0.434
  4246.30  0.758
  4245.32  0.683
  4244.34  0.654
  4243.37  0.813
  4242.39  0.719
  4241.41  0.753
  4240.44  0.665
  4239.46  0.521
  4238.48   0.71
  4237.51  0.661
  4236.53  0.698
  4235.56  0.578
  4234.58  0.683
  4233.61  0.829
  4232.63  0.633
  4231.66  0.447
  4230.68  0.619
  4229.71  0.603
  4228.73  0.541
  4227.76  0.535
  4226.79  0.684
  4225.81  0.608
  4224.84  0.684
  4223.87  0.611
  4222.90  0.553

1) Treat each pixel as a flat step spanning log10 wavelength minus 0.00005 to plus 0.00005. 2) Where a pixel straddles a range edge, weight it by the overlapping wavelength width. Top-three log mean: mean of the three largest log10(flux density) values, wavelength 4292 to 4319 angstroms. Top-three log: -0.10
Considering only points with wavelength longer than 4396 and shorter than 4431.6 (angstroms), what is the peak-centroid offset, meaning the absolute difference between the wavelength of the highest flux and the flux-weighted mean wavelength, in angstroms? 16.2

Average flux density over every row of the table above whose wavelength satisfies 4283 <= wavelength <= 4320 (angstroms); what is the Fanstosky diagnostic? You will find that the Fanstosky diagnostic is 0.56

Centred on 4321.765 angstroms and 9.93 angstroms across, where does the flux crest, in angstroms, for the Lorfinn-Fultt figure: 4317.28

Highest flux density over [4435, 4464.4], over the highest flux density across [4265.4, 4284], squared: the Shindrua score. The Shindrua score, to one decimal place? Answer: 1.7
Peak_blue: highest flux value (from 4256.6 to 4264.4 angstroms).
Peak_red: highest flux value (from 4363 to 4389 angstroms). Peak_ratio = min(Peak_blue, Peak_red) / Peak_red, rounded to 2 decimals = 0.81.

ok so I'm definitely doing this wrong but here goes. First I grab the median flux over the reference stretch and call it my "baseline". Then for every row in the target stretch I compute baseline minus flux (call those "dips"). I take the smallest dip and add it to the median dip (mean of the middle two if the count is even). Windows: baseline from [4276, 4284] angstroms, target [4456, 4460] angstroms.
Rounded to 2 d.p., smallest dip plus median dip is -0.23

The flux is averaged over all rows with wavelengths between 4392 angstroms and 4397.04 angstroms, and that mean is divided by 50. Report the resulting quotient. 0.0154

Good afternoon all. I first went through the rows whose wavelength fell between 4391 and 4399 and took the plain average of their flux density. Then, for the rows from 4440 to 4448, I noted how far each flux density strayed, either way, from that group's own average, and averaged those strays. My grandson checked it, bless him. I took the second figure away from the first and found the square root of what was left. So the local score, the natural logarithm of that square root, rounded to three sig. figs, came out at -0.120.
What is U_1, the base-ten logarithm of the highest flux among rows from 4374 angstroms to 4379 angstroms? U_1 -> -0.017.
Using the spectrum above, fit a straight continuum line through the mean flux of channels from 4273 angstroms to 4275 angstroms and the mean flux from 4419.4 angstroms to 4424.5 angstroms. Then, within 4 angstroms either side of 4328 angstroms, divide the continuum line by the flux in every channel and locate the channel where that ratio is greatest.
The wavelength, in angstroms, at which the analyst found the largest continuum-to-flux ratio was 4327.23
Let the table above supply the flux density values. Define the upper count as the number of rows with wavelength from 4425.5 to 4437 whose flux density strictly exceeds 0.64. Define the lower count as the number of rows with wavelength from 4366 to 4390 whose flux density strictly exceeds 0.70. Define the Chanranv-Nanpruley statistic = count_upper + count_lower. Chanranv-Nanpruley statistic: 21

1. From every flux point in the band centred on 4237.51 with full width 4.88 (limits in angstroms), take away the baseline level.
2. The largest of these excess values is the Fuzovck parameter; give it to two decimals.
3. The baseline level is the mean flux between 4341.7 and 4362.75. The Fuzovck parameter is -0.01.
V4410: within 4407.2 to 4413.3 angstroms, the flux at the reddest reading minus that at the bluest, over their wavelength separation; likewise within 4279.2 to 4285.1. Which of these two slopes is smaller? 0.01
